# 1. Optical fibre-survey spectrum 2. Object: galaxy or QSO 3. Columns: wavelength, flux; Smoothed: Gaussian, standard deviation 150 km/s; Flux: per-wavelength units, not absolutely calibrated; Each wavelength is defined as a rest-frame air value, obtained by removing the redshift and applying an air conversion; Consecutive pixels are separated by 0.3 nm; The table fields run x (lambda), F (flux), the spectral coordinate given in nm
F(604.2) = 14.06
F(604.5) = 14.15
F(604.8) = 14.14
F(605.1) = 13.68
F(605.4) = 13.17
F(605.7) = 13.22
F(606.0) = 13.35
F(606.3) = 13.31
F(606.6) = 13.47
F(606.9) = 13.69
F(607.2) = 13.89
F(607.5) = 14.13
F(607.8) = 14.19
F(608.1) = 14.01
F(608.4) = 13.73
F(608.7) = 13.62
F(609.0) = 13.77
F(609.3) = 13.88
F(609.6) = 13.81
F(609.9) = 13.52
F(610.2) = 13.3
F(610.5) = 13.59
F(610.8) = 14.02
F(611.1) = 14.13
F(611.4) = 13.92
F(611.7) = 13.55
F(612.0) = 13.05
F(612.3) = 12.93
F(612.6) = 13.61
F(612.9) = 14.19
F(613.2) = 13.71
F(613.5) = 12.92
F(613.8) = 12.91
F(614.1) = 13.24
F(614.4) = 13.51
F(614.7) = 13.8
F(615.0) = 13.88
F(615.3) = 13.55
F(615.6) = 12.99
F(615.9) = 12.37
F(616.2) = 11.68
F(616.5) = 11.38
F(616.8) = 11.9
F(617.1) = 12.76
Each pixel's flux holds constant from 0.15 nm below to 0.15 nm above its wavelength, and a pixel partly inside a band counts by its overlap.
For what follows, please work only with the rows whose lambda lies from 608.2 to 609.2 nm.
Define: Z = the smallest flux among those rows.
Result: 13.62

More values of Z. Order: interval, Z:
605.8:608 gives 13.31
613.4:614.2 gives 12.91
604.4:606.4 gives 13.17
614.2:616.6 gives 11.38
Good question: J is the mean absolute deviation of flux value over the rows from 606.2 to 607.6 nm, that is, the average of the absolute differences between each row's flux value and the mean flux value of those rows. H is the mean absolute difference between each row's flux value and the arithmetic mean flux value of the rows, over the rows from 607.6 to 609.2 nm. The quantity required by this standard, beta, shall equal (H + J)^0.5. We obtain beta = 0.66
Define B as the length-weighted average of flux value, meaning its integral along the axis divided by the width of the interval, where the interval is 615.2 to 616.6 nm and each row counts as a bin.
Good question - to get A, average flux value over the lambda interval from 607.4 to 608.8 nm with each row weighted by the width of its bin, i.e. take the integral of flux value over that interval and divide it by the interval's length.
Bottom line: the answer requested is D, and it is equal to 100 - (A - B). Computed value 98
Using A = 13.9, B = 12.4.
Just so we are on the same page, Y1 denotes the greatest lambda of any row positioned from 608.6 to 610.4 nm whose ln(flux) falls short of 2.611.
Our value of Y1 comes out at 610.2 nm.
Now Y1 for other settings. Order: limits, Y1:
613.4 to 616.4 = 616.2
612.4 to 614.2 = 614.1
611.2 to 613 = 612.6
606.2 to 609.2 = 606.6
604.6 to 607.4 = 606.6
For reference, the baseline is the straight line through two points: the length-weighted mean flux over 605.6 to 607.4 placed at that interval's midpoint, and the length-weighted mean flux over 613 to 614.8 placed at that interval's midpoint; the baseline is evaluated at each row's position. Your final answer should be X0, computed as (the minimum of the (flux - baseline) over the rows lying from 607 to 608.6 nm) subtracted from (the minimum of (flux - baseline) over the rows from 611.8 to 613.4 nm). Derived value -0.7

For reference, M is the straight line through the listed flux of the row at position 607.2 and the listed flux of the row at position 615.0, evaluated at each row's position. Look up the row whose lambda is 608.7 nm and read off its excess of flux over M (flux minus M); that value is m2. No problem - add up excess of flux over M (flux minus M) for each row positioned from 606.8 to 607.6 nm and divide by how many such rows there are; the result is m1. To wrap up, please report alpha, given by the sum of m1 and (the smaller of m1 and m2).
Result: -0.3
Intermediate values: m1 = 0.01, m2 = -0.27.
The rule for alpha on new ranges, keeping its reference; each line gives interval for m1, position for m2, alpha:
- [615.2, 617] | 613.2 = -3.1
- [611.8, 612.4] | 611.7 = -1.8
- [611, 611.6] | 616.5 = -2.4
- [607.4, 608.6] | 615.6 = -0.8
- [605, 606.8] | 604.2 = -1.1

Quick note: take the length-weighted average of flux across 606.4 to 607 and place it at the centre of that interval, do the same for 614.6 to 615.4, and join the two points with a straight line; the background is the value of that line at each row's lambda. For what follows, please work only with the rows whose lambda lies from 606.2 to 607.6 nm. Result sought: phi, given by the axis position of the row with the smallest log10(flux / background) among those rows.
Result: 606.3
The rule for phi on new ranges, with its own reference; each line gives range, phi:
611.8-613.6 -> 613.5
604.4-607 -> 605.4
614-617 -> 616.5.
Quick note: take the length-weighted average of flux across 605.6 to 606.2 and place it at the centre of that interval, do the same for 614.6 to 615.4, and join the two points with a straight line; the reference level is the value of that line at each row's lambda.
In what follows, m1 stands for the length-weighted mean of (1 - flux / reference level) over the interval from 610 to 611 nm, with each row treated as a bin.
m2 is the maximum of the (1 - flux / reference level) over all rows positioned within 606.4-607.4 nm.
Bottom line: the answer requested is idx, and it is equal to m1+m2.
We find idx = -0.02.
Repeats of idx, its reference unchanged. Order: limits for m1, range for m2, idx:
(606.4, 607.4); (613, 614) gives 0.03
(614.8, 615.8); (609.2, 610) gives 0.02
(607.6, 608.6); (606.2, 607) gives -0.04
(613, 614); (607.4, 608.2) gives -0.01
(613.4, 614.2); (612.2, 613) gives 0.10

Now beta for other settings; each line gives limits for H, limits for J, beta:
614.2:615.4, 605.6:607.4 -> 0.60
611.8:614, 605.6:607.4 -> 0.80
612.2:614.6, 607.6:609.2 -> 0.75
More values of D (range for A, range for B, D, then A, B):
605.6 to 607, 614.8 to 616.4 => 99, 13.4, 12.9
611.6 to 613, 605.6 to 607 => 100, 13.4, 13.4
